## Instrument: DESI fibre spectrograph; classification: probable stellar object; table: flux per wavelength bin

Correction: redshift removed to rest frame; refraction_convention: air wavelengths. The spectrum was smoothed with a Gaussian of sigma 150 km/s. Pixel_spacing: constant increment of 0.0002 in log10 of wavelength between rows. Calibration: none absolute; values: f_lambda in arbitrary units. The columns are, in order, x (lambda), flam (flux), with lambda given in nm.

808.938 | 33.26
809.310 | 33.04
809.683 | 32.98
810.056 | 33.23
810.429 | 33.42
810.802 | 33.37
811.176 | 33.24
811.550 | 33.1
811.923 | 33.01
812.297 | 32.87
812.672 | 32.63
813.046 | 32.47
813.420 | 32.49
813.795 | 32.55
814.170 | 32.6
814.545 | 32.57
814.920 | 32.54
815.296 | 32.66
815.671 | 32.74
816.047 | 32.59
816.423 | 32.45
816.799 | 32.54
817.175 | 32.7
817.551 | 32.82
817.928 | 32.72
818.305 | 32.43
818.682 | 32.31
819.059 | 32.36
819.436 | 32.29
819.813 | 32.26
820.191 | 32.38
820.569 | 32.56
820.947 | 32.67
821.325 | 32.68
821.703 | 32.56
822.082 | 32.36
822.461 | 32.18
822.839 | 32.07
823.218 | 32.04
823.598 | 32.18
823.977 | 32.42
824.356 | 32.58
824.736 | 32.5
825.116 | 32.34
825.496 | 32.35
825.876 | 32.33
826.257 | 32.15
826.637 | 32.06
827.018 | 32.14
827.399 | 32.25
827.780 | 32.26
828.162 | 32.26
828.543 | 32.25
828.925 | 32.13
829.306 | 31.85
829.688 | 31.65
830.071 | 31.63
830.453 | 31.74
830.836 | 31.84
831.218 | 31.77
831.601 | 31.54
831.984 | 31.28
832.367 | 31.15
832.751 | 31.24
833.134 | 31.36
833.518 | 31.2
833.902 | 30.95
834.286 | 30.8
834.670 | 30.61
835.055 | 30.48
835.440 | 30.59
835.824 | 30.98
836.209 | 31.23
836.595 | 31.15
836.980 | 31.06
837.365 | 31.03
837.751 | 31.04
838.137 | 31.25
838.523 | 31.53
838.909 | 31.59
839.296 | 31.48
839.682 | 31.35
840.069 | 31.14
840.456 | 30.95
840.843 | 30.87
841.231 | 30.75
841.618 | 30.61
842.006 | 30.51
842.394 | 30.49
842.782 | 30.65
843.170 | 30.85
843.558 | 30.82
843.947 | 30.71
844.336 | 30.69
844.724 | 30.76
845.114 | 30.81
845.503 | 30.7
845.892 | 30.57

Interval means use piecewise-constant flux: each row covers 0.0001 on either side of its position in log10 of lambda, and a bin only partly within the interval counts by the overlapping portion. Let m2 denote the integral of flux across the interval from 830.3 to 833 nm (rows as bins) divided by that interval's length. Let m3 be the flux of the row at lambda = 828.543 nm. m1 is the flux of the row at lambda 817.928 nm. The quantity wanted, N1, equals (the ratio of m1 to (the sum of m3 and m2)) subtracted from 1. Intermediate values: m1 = 32.72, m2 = 31.5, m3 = 32.25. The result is 0.49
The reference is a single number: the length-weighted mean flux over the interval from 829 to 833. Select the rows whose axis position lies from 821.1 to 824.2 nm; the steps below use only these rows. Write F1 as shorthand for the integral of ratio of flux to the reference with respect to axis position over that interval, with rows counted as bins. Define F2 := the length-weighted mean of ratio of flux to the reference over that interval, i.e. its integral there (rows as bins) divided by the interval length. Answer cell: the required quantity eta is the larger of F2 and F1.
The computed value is 3.2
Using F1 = 3.2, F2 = 1.023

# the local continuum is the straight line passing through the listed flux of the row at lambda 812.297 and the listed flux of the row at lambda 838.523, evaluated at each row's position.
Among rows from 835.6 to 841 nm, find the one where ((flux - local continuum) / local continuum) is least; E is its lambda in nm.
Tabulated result 835.824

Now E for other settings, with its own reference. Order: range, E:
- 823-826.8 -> 823.218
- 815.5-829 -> 823.218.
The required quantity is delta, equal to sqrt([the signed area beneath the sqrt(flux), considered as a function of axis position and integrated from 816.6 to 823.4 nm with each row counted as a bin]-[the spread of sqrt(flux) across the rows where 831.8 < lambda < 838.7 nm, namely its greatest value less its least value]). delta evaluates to 6.22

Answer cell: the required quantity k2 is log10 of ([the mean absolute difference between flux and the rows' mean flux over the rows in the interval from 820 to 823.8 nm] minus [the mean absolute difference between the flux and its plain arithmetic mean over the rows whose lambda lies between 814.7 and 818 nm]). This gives -1.0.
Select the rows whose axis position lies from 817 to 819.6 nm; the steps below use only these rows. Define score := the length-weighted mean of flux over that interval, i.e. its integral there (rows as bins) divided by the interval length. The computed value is 32.5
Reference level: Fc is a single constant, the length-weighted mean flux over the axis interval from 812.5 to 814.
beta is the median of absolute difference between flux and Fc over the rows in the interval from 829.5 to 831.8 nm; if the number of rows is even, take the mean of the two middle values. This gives 0.85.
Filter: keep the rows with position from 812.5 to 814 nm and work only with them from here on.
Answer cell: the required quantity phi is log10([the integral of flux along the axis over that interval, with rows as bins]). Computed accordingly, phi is 1.69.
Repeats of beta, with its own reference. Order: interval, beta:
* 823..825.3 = 0.16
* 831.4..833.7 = 1.28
